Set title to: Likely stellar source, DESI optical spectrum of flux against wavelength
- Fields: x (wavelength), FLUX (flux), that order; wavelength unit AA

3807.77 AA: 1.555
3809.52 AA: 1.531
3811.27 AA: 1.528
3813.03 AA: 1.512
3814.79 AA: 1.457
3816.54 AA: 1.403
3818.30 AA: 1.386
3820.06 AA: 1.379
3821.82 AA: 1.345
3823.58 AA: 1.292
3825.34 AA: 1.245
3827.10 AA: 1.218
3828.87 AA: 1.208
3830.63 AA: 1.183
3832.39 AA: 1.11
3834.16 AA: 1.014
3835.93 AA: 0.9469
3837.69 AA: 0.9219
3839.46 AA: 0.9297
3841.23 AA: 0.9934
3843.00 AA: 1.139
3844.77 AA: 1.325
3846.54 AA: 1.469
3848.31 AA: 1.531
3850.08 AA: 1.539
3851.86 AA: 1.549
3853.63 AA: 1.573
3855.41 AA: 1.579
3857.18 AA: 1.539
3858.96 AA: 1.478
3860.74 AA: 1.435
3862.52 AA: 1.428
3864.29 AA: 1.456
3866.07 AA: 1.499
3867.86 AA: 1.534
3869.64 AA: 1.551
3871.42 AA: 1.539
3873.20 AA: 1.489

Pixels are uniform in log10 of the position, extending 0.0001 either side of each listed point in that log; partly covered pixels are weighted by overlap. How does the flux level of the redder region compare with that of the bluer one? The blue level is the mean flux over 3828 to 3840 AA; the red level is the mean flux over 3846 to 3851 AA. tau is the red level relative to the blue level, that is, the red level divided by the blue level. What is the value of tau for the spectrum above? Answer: 1.45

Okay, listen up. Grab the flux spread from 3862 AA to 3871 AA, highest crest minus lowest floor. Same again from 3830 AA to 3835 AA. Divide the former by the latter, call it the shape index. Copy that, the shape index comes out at 0.73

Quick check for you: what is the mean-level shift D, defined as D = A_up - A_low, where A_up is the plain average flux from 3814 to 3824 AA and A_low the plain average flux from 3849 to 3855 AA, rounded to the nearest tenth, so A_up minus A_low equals -0.2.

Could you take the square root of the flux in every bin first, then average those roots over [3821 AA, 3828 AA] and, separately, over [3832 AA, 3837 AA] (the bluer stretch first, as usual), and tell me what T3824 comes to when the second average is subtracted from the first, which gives 0.1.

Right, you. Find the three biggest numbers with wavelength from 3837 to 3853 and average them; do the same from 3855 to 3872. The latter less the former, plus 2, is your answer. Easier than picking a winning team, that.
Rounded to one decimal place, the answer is 2.0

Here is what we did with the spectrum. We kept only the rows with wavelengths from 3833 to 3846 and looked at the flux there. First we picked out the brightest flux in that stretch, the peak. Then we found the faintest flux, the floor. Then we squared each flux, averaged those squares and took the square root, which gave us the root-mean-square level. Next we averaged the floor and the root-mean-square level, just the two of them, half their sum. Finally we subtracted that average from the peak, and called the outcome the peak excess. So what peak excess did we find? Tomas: 0.34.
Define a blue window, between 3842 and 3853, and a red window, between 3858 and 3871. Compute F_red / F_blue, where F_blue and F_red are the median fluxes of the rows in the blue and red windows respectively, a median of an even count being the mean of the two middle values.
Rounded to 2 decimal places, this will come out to 0.99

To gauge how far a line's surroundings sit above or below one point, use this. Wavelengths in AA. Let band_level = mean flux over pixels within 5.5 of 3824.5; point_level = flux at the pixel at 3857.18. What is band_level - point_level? -0.26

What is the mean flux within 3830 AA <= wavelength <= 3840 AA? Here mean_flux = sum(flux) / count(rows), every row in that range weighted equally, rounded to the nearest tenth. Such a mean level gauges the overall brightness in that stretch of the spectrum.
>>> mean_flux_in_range 1.0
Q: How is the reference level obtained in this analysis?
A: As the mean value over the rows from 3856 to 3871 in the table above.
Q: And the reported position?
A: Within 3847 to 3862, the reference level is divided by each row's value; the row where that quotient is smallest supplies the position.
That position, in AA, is 3855.41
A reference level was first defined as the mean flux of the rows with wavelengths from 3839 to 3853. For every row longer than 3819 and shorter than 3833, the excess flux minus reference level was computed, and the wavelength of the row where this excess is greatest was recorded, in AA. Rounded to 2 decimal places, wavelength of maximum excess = 3820.06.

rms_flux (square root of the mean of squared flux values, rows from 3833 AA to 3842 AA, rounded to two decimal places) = 0.96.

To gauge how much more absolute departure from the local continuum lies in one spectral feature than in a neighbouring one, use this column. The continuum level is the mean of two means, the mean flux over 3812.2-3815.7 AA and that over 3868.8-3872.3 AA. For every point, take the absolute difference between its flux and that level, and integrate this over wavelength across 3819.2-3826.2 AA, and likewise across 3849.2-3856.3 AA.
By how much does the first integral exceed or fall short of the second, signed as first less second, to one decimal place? 1.1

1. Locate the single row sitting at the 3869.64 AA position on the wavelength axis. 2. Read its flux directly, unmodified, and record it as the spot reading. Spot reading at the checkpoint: 1.551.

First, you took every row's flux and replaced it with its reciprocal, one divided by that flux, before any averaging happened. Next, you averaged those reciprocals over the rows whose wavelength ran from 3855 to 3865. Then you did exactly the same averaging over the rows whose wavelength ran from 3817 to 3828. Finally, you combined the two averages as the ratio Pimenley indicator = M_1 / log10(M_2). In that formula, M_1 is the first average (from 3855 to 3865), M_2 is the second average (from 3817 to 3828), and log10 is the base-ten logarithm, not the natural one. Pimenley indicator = -6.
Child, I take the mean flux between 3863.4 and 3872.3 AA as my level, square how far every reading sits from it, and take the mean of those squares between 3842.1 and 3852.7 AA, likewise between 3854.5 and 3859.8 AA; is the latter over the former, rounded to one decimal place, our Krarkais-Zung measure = 0.1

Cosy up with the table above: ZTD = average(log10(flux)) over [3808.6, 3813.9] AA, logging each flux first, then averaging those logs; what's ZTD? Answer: 0.18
